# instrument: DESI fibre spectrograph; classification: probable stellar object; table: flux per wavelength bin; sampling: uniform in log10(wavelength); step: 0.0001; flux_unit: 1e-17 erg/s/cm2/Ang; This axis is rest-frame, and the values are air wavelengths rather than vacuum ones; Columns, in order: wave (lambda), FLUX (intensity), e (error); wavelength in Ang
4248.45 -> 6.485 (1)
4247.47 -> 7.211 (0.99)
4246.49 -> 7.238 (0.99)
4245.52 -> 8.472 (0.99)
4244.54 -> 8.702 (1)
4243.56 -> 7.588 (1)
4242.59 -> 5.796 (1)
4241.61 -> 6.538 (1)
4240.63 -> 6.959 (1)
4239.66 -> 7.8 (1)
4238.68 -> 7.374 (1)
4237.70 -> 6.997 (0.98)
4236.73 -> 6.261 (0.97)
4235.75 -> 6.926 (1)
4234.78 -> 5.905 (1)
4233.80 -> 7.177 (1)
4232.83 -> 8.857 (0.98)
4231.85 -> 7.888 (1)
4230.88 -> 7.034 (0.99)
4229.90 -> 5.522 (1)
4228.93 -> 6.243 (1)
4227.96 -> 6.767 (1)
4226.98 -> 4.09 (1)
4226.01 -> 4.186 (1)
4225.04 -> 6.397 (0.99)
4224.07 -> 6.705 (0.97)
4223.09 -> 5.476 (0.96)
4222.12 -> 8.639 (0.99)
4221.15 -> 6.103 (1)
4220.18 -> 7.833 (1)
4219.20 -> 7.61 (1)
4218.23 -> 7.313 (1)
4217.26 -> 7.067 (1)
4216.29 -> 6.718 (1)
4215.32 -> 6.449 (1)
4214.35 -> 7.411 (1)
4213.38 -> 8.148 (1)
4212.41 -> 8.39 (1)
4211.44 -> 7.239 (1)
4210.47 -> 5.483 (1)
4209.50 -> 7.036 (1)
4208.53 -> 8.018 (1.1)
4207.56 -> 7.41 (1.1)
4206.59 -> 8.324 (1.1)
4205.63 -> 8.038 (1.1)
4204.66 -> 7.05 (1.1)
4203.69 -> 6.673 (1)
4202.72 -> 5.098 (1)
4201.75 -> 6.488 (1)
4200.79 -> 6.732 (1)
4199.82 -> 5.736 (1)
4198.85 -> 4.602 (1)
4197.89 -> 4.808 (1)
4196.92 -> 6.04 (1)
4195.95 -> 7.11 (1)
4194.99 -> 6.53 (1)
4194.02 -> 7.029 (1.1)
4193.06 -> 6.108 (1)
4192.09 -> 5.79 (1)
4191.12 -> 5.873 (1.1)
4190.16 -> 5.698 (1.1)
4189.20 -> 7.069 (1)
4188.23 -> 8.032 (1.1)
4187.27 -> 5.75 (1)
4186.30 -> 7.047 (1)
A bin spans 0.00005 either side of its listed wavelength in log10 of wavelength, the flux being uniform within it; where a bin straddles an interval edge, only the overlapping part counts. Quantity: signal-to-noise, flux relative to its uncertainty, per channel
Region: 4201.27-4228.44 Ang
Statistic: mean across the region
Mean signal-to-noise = 6.76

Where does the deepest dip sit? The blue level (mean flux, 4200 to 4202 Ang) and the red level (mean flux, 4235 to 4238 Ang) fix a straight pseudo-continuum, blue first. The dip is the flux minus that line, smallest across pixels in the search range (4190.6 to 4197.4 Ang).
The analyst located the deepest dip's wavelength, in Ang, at 4192.09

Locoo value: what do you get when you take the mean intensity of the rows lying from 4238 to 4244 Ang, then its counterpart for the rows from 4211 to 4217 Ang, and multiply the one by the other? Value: 52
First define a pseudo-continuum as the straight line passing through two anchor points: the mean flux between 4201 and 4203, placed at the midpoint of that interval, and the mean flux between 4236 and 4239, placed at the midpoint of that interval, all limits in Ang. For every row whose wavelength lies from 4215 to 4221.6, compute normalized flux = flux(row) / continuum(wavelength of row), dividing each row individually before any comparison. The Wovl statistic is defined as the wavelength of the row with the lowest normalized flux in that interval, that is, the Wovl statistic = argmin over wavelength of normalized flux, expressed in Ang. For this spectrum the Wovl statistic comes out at 4221.15 Ang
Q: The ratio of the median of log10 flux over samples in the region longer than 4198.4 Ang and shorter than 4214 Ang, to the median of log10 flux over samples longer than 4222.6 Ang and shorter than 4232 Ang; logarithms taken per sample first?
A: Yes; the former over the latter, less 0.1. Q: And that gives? 0.96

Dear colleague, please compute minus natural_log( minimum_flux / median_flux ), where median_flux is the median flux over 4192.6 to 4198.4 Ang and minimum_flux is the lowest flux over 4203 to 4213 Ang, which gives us 0.1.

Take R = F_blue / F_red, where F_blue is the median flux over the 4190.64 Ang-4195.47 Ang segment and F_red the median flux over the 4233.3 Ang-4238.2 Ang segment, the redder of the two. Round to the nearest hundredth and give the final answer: 0.88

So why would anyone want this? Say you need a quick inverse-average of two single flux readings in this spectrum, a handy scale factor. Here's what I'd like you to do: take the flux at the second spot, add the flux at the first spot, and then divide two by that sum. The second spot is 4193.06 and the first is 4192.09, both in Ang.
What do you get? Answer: 0.168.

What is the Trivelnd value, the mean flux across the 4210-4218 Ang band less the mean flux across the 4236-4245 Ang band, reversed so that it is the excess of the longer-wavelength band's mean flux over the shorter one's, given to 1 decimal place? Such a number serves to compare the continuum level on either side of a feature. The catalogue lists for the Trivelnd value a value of 0.0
